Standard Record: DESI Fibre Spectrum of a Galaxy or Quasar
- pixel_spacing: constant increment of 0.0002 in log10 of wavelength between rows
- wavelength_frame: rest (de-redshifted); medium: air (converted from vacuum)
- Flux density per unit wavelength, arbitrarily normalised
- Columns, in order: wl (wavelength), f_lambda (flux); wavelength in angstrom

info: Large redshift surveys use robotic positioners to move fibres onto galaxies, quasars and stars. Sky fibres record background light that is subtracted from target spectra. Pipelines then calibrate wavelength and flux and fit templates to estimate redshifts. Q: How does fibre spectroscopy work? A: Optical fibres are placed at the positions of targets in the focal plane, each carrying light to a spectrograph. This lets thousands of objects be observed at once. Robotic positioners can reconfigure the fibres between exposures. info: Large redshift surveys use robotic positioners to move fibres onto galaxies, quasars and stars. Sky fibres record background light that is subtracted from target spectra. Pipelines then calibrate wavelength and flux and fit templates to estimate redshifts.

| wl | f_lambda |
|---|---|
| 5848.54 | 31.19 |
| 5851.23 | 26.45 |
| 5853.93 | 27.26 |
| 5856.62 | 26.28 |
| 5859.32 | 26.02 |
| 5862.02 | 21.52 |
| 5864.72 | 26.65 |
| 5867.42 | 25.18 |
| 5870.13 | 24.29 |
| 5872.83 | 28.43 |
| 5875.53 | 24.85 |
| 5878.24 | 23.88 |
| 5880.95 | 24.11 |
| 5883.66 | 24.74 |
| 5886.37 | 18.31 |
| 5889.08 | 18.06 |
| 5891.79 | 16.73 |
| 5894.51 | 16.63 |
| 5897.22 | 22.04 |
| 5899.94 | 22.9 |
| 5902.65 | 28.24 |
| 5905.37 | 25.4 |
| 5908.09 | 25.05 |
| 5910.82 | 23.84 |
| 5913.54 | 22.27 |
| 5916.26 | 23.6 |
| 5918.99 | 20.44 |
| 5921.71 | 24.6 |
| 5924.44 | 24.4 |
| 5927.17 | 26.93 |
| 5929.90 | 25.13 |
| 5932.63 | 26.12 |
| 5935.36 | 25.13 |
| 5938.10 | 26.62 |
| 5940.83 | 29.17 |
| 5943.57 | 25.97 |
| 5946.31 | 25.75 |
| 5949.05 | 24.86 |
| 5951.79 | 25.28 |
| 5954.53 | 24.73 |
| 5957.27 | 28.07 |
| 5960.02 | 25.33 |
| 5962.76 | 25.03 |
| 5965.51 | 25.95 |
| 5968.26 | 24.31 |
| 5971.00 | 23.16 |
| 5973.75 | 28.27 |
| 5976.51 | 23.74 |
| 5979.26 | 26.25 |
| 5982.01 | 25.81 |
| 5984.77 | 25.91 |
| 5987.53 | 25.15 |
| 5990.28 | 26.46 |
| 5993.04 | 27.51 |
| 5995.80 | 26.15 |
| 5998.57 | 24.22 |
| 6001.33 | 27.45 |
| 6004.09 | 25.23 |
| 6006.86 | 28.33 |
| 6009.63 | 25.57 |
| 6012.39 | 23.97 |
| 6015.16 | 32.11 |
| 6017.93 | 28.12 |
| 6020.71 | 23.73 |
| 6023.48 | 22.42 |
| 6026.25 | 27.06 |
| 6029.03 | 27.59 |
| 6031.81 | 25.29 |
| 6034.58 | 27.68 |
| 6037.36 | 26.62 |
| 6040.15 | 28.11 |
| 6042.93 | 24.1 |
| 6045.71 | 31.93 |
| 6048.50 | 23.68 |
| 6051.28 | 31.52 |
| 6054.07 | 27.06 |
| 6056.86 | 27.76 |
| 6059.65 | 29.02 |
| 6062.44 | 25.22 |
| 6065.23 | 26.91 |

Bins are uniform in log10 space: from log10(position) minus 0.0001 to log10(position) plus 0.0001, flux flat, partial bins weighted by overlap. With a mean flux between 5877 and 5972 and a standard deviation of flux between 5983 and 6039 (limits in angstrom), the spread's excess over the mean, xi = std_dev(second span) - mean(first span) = -22.0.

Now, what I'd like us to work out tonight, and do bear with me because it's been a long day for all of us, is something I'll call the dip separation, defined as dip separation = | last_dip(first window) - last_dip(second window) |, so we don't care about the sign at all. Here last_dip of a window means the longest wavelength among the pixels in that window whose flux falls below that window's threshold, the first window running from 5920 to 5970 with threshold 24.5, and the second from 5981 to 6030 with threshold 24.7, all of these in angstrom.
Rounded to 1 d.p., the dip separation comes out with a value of 55.2 angstrom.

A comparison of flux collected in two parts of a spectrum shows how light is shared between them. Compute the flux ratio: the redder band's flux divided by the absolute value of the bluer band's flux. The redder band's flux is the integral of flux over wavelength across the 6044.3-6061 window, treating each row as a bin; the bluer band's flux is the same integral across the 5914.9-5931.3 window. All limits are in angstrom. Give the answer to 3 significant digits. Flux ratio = 1.20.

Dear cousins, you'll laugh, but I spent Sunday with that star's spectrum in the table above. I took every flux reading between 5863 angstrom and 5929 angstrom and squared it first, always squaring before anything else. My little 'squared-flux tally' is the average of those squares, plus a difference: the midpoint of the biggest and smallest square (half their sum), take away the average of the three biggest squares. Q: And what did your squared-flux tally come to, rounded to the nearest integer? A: 323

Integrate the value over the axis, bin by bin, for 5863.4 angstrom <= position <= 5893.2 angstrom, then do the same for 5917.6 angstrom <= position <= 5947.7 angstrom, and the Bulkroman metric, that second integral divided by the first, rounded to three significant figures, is 1.11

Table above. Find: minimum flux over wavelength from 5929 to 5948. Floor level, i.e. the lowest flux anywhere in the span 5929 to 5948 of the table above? 25.13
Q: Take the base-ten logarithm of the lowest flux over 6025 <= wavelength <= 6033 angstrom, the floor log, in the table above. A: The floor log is 1.40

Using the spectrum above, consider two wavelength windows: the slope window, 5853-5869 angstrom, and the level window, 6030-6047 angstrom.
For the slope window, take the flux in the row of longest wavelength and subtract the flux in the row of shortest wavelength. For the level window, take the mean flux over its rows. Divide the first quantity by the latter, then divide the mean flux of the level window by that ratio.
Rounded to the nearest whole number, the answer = -358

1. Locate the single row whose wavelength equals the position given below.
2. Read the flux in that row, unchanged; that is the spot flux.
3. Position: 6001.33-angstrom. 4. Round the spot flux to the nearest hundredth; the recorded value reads 27.45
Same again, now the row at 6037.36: 26.62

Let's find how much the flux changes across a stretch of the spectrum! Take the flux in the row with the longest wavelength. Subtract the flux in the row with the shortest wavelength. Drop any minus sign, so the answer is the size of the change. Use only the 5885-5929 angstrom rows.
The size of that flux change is 8.6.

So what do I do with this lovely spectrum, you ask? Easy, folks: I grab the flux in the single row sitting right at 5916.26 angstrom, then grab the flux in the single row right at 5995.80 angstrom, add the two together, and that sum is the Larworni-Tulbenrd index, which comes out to 50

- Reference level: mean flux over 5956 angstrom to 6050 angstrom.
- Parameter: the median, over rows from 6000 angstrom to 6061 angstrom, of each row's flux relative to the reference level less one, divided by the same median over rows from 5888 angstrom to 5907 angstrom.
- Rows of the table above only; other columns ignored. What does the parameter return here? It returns -0.26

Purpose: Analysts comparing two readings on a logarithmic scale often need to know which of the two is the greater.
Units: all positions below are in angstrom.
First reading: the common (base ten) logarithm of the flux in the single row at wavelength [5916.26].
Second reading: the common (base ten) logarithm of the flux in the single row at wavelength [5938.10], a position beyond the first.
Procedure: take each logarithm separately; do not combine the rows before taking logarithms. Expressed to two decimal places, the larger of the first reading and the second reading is 1.43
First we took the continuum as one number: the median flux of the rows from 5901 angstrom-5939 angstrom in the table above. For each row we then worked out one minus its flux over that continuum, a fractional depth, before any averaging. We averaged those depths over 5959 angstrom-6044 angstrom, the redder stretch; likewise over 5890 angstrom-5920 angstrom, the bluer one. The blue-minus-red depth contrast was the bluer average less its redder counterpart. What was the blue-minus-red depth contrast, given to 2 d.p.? 0.14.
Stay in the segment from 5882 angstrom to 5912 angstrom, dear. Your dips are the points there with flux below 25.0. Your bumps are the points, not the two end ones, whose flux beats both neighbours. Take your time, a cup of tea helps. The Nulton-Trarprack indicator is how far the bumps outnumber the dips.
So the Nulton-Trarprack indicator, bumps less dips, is -7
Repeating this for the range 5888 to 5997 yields -3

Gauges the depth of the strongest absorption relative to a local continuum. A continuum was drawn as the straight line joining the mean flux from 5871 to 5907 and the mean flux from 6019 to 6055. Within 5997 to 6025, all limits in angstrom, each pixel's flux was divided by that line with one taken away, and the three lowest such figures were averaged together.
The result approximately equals -0.11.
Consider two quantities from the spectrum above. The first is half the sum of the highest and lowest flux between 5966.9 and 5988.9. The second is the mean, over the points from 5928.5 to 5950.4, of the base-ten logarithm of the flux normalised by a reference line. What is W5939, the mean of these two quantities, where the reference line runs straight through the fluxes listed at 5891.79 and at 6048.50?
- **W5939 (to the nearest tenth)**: 12.9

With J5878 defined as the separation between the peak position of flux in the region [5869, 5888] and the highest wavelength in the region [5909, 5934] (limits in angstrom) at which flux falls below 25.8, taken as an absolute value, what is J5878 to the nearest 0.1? 57.1 angstrom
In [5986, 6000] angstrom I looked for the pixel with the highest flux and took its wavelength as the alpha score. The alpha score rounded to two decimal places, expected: 5993.04 angstrom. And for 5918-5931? 5927.17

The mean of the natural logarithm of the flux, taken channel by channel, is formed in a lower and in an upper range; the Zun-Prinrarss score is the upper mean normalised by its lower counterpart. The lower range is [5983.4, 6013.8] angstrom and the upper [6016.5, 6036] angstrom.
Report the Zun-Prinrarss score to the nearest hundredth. 1.00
